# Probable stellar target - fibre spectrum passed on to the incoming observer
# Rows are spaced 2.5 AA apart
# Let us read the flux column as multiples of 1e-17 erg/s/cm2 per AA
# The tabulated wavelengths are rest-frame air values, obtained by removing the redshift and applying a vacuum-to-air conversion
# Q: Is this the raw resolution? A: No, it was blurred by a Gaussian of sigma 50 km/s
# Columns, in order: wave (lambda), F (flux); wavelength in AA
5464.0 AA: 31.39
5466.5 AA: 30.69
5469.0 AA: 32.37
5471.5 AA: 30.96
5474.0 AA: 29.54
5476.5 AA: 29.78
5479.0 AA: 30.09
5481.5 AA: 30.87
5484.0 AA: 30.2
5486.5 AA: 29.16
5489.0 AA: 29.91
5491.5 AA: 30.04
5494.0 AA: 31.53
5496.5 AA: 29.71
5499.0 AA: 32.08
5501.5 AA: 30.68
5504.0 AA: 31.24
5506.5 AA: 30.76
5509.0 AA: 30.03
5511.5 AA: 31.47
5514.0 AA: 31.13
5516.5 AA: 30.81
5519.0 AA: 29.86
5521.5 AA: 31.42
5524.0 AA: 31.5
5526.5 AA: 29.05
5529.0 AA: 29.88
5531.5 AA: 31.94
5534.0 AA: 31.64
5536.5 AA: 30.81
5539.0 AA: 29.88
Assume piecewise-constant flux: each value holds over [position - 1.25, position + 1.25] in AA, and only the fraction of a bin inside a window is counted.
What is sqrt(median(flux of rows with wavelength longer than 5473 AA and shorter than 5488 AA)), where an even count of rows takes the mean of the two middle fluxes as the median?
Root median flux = 5.47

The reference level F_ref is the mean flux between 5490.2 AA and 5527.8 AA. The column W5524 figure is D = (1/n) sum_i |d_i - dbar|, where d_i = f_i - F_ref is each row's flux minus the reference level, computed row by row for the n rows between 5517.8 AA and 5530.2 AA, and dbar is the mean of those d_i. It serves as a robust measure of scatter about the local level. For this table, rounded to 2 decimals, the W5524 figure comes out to 0.89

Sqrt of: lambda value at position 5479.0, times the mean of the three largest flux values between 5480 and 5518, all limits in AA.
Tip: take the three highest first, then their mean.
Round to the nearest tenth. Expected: 30.9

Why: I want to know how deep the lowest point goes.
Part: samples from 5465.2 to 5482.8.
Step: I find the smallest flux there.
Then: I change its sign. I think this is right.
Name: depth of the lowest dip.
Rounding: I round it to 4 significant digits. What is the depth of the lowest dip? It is -29.54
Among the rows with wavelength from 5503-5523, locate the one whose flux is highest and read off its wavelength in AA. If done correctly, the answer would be 5511.5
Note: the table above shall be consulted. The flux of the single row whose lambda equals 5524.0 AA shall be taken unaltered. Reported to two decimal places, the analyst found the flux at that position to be 31.50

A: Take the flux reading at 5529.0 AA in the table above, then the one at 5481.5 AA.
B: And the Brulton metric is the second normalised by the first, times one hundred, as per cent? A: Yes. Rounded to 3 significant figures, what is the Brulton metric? 103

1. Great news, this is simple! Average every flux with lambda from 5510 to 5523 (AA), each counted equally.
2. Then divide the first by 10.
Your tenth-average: 3.09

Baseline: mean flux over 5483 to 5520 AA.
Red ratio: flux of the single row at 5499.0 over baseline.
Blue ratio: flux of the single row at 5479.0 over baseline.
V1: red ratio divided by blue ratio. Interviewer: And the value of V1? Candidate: 1.066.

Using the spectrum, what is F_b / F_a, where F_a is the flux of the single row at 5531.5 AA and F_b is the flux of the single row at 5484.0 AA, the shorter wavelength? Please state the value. 0.95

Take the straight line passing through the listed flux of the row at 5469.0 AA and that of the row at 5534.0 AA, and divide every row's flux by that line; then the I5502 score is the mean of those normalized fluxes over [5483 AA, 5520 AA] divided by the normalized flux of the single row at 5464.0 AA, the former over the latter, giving 0.99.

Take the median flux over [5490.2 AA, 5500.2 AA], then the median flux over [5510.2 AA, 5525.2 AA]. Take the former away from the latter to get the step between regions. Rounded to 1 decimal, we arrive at 0.5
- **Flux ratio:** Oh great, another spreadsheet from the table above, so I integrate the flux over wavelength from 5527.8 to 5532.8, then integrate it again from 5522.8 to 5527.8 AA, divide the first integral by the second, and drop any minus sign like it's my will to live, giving 1.02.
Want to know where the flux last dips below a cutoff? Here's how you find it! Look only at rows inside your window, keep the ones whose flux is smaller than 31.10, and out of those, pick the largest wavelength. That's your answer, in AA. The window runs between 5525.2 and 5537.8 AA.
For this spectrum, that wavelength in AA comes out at 5536.5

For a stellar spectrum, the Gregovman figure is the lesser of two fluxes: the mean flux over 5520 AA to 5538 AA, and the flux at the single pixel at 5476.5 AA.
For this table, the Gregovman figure 29.78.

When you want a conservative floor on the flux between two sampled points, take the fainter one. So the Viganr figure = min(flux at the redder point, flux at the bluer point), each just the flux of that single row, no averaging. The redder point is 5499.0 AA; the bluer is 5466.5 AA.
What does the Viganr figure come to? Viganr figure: 30.7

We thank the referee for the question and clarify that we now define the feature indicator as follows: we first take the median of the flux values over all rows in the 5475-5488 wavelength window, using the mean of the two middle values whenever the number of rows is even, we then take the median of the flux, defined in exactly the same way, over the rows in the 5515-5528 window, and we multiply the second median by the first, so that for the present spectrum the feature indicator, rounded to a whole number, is 927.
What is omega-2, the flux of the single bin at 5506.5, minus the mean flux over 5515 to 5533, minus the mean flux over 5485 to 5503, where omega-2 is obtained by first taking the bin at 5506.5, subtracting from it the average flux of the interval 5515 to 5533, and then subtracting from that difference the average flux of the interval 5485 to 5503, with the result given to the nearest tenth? -30.3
